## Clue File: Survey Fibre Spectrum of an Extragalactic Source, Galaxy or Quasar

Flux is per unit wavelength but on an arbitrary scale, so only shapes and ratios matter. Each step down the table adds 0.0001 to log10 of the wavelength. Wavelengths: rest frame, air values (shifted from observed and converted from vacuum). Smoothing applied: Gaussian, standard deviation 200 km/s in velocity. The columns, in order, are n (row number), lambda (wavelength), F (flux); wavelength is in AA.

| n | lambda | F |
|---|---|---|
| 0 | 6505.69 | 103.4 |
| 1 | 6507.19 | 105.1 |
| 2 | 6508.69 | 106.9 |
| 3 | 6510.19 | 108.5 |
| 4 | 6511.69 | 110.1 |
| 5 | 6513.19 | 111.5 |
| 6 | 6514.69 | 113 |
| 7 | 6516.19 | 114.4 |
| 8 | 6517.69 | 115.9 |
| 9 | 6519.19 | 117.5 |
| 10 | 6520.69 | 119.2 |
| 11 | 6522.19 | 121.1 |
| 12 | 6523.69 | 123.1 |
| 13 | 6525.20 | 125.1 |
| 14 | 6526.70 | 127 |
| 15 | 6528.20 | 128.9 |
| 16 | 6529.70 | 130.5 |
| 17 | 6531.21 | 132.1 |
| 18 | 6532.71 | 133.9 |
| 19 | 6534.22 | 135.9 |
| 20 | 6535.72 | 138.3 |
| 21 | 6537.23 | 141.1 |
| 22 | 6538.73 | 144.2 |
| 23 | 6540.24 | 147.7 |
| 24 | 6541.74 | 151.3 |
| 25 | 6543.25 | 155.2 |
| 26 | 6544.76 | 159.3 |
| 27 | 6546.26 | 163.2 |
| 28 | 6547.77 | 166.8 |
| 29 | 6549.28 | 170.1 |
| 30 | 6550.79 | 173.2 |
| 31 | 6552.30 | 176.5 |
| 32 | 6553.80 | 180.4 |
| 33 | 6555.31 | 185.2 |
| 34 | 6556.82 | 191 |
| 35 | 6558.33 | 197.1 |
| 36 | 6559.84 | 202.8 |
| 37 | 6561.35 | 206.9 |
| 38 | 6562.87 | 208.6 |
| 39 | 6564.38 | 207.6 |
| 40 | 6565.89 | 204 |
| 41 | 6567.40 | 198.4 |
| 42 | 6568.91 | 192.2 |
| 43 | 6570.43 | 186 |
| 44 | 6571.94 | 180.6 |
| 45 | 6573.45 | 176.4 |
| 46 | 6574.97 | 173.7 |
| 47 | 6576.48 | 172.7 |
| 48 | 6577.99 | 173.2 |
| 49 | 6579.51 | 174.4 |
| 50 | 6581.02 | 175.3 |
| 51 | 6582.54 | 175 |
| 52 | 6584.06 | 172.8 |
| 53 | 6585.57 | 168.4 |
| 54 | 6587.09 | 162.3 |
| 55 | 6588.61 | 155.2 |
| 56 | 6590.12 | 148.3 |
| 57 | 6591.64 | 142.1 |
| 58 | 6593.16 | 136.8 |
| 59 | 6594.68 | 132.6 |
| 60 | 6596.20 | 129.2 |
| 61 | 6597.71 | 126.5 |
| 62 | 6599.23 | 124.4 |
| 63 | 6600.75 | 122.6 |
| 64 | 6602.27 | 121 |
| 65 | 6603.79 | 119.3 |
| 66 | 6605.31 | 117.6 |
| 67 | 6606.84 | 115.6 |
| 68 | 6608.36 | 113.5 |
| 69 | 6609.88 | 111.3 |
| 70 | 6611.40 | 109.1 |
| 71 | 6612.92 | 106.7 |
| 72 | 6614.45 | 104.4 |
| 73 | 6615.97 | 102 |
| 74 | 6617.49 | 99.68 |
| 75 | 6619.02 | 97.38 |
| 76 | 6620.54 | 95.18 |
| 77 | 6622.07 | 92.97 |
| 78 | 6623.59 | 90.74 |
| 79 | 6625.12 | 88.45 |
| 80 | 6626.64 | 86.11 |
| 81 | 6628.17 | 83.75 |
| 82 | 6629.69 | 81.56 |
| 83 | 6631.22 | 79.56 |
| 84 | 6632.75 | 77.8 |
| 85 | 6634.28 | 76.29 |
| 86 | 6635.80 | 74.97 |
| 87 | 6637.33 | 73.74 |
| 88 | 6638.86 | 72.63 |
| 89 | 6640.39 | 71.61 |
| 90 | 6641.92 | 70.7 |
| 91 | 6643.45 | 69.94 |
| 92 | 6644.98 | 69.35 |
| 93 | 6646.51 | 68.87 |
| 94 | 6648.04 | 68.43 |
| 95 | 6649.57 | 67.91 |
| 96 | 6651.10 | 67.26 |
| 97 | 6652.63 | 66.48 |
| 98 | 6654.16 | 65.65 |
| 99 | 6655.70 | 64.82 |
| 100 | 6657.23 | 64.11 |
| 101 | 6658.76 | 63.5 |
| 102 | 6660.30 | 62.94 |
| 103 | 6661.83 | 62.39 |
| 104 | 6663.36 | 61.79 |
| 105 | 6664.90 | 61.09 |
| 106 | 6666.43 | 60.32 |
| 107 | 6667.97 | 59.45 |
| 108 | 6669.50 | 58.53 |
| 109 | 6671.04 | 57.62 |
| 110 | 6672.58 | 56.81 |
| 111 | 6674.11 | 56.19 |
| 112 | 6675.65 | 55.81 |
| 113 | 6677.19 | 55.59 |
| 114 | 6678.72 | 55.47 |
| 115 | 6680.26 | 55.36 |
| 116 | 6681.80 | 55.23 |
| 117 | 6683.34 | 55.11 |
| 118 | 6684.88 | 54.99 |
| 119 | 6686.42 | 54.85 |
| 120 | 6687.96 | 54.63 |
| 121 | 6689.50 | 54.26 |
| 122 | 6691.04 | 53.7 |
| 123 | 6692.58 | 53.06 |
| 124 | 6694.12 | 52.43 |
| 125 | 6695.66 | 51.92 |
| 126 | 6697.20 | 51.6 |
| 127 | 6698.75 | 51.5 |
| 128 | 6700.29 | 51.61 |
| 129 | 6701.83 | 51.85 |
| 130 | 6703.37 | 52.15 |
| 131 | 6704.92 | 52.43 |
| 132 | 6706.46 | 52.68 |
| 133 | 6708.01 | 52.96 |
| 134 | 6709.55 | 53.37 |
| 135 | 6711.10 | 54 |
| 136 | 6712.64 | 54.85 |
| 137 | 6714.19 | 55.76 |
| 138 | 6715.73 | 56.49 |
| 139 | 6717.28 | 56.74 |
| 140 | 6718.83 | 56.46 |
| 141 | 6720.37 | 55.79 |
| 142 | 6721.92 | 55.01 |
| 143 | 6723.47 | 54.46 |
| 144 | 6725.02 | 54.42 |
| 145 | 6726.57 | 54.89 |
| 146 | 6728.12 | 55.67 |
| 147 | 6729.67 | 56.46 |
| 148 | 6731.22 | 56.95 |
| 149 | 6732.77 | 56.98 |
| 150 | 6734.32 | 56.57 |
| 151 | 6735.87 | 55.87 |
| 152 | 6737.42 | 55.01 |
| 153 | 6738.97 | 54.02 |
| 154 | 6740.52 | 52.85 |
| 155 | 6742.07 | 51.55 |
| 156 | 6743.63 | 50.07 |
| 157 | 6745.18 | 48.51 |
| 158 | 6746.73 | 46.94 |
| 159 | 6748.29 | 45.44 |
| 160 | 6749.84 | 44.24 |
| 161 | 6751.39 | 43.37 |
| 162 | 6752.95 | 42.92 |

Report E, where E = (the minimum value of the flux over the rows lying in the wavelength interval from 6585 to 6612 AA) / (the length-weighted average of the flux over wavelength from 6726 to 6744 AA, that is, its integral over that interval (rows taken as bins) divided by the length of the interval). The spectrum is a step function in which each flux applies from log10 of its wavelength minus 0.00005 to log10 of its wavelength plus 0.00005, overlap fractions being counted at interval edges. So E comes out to 2.0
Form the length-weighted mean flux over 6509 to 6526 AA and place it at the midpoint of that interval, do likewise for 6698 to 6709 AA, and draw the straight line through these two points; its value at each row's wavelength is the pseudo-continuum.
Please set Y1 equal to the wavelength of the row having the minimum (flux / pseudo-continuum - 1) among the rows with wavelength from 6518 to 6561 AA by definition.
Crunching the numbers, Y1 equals 6519.19 AA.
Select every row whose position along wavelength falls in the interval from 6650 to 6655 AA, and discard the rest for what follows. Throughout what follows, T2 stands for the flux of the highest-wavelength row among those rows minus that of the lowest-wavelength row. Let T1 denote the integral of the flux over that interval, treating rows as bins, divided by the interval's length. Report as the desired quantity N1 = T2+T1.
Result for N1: 65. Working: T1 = 67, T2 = -2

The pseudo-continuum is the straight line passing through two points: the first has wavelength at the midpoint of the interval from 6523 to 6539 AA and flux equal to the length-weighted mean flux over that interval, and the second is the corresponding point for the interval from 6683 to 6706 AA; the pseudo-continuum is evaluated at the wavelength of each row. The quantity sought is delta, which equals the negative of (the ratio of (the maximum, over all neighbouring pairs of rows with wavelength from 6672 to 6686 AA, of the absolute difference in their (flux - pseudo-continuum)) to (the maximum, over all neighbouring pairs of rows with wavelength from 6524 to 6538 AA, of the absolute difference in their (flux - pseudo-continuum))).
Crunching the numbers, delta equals 0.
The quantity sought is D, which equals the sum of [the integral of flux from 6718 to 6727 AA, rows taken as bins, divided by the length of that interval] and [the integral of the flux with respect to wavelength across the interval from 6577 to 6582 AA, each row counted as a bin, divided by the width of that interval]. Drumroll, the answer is 229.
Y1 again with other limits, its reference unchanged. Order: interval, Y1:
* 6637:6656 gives 6655.70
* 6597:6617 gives 6615.97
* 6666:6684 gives 6674.11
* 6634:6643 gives 6641.92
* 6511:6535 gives 6511.69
